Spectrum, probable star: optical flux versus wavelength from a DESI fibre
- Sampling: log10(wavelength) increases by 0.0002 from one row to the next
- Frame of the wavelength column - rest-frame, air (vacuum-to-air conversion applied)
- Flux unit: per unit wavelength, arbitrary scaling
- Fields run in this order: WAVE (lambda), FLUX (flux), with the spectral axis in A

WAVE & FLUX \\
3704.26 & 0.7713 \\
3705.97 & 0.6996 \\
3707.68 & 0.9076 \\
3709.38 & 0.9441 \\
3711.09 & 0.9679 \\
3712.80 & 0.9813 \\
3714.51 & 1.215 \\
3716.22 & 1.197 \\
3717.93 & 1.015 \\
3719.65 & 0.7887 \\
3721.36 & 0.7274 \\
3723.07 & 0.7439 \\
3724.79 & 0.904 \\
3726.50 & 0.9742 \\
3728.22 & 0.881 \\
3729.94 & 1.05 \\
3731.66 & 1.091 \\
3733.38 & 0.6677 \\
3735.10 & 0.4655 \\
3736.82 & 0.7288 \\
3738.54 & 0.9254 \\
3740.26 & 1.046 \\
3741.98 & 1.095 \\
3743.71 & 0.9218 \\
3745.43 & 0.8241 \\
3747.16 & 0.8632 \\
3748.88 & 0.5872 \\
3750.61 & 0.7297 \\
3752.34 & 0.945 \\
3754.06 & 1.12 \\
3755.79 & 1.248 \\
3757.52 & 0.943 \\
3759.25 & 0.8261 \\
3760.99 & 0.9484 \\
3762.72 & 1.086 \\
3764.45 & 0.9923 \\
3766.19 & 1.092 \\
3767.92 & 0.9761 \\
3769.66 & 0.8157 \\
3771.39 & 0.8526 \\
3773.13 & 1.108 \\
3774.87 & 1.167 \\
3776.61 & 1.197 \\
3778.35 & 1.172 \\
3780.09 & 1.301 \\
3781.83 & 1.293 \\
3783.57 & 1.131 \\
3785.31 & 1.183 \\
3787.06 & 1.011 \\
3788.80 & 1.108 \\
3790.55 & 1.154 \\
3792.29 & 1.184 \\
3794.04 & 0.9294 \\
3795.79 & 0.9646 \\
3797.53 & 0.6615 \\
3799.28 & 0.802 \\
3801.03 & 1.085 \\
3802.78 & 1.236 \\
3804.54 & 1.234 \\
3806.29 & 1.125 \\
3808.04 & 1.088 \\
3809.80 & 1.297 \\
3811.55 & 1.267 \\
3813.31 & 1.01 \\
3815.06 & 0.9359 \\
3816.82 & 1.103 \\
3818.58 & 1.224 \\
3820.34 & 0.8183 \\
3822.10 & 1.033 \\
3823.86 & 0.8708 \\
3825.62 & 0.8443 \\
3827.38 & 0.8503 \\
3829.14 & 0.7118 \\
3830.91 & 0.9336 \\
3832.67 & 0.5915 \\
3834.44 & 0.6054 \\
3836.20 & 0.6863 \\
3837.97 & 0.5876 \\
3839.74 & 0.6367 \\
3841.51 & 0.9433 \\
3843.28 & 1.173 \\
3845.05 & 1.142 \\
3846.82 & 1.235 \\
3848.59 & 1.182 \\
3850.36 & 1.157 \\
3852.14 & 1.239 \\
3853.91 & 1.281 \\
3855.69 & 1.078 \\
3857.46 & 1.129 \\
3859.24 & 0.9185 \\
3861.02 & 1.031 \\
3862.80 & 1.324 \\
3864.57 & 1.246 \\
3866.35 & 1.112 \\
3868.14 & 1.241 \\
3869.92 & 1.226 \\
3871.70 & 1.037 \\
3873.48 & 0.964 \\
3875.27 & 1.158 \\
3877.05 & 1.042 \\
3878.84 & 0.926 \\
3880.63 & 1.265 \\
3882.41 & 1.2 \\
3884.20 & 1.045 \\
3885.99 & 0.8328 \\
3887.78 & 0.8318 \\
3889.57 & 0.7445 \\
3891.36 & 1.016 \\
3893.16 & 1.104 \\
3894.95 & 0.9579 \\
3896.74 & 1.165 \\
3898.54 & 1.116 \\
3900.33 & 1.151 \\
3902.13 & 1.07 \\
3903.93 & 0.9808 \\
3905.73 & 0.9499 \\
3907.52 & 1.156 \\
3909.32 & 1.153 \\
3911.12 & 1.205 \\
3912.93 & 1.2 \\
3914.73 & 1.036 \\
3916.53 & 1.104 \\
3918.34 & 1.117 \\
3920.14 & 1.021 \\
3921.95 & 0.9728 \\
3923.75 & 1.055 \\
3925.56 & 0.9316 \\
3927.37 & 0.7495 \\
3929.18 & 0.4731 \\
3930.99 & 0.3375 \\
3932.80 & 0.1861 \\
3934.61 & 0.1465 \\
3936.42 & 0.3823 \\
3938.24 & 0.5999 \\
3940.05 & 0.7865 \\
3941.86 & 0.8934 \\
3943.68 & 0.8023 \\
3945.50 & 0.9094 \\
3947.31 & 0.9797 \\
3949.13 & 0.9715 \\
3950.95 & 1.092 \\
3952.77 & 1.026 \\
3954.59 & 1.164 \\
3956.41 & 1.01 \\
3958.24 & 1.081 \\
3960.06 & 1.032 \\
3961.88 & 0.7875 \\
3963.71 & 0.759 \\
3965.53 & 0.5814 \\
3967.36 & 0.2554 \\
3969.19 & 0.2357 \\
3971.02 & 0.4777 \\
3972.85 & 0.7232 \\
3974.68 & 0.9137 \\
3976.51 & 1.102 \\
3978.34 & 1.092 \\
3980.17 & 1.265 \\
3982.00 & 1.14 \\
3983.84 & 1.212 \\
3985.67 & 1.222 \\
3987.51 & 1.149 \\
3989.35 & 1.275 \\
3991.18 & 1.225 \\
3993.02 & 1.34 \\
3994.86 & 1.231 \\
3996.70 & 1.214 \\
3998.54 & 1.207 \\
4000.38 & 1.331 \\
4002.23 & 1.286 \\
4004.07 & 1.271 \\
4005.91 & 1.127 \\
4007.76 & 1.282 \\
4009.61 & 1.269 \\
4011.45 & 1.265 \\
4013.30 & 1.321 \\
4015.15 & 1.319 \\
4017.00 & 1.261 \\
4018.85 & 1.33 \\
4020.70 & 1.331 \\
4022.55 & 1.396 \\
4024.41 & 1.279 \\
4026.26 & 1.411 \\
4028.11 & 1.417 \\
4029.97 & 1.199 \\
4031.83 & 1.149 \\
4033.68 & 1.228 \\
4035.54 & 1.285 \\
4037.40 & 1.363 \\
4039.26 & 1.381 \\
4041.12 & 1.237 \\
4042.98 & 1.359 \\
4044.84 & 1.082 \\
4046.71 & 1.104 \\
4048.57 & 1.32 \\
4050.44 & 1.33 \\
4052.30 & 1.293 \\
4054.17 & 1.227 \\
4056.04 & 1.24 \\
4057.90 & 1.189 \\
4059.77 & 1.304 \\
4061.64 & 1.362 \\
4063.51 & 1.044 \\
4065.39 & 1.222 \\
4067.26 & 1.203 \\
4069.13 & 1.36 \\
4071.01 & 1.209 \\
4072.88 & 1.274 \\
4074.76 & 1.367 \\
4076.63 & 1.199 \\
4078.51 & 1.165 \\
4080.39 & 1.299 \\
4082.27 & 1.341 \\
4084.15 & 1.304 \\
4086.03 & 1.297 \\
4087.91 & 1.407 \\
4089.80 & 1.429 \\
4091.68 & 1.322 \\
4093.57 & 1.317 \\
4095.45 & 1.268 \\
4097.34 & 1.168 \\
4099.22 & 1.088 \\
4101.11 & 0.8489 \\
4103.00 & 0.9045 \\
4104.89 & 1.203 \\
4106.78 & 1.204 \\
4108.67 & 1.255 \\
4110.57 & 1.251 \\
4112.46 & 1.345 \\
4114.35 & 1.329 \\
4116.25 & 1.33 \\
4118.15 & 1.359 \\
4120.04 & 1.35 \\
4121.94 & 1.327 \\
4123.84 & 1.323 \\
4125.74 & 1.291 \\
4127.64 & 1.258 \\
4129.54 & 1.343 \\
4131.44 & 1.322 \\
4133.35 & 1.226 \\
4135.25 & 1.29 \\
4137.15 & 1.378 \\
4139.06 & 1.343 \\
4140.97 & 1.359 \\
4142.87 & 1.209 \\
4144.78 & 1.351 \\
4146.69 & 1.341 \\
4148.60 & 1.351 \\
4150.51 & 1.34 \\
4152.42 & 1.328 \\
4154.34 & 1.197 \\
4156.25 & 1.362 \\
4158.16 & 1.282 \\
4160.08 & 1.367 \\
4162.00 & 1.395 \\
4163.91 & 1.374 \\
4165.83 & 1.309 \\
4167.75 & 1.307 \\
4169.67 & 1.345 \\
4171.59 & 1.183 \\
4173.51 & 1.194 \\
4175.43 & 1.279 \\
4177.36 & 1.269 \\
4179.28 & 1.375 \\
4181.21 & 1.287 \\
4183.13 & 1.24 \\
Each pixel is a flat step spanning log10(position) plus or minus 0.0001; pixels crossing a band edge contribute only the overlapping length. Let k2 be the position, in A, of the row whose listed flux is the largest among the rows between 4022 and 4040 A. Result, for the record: 4028.11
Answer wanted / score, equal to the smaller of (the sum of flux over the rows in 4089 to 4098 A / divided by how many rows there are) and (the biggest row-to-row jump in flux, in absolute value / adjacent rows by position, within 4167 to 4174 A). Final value 0.16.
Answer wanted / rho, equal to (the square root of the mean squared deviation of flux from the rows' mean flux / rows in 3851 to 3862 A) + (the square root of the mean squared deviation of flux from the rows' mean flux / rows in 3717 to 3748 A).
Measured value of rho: 0.28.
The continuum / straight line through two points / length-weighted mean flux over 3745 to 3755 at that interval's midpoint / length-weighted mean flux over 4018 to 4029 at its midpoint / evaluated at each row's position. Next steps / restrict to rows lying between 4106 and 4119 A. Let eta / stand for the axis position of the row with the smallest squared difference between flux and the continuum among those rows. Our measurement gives 4118.15 A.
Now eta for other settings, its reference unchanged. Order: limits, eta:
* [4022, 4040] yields 4039.26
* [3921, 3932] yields 3923.75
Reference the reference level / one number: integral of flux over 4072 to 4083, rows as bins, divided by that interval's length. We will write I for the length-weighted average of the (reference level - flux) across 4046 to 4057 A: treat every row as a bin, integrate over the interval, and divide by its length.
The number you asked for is 0.02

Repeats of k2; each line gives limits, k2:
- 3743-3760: 3755.79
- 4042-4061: 4042.98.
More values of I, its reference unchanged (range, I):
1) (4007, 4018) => -0.01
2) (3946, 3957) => 0.24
